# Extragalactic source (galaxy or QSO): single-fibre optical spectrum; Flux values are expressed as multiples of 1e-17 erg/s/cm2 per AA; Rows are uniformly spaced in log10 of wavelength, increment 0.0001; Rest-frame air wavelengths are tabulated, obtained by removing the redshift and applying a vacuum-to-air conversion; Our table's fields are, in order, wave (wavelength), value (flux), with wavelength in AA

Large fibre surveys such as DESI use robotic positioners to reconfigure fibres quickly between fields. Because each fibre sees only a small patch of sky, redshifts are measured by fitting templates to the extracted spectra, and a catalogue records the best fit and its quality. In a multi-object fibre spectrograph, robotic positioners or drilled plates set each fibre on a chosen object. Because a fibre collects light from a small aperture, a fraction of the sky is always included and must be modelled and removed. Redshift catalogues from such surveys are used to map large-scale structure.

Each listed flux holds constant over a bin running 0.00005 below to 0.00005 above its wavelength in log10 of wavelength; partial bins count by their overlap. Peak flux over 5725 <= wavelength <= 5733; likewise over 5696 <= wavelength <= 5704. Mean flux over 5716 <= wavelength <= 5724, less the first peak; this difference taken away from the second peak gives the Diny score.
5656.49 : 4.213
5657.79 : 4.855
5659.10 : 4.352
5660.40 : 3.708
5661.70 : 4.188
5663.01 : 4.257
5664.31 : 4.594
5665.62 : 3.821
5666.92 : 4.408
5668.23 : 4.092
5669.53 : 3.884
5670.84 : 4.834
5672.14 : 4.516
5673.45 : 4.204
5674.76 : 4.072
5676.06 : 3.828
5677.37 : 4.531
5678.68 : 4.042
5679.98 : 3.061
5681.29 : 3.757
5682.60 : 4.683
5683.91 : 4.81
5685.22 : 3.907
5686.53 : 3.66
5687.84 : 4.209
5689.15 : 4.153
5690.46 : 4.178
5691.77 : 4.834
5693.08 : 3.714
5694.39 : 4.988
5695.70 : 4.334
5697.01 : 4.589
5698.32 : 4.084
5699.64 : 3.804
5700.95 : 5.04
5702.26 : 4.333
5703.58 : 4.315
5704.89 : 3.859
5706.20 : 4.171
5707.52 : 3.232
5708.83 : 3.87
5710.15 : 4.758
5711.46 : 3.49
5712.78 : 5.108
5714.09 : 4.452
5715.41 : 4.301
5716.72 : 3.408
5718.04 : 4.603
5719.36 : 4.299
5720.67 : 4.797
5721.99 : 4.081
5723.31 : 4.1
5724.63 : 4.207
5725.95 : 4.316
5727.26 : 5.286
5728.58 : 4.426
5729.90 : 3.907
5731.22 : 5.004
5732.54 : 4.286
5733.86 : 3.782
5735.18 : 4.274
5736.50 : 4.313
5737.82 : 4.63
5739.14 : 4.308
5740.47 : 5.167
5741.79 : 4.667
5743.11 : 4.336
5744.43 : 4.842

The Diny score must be 6.11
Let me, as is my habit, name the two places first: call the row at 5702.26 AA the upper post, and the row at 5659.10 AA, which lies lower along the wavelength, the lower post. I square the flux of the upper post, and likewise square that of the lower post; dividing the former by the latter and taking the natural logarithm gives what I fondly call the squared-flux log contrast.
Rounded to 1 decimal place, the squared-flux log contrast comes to 0.0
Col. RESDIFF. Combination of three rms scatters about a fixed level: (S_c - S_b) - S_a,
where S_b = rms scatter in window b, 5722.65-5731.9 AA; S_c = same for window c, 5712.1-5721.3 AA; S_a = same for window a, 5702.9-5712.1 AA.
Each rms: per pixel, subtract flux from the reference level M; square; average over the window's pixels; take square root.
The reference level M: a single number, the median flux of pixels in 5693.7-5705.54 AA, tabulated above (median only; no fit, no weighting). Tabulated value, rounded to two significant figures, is -0.59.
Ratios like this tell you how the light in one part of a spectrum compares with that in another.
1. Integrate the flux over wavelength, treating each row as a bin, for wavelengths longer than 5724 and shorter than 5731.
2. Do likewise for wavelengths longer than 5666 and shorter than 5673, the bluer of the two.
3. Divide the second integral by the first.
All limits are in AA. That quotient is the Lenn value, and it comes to 0.97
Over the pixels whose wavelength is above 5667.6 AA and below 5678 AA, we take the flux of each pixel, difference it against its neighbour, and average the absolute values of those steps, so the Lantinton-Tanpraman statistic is 0.41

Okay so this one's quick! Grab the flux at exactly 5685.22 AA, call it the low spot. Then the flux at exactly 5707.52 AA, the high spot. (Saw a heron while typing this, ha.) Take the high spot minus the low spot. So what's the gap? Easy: -0.7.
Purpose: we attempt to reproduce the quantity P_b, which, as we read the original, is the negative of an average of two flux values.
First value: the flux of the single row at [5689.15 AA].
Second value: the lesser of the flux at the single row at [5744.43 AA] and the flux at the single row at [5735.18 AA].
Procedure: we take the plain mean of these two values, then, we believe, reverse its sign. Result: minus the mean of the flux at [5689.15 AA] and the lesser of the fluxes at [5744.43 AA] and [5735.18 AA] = -4.21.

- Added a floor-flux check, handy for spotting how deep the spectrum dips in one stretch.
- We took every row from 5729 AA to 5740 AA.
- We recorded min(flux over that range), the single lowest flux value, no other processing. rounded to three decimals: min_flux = 3.782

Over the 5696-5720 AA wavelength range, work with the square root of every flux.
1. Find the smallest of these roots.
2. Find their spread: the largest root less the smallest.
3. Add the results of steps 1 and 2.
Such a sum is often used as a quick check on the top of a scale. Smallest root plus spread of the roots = 2.26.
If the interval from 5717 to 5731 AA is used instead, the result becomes 2.30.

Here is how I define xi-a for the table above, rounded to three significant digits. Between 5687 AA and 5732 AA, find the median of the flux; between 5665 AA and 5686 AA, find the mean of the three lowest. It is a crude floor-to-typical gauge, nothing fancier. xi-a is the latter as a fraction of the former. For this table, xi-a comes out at 0.825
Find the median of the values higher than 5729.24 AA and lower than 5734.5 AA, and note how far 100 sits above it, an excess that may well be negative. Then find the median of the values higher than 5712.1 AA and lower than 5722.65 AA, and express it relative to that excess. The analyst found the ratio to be 0.046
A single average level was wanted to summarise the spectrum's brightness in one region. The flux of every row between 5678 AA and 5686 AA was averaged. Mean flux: 4.04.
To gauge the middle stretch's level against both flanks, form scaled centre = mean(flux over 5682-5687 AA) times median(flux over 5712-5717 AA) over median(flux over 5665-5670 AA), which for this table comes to 4.7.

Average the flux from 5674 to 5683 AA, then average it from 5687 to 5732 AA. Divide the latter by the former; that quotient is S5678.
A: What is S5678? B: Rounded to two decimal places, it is 1.08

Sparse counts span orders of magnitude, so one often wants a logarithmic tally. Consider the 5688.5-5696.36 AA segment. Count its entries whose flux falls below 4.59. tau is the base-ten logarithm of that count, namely 0.60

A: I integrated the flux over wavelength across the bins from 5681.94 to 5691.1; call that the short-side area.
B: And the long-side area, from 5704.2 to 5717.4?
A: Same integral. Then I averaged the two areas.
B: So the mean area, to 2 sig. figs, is 46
